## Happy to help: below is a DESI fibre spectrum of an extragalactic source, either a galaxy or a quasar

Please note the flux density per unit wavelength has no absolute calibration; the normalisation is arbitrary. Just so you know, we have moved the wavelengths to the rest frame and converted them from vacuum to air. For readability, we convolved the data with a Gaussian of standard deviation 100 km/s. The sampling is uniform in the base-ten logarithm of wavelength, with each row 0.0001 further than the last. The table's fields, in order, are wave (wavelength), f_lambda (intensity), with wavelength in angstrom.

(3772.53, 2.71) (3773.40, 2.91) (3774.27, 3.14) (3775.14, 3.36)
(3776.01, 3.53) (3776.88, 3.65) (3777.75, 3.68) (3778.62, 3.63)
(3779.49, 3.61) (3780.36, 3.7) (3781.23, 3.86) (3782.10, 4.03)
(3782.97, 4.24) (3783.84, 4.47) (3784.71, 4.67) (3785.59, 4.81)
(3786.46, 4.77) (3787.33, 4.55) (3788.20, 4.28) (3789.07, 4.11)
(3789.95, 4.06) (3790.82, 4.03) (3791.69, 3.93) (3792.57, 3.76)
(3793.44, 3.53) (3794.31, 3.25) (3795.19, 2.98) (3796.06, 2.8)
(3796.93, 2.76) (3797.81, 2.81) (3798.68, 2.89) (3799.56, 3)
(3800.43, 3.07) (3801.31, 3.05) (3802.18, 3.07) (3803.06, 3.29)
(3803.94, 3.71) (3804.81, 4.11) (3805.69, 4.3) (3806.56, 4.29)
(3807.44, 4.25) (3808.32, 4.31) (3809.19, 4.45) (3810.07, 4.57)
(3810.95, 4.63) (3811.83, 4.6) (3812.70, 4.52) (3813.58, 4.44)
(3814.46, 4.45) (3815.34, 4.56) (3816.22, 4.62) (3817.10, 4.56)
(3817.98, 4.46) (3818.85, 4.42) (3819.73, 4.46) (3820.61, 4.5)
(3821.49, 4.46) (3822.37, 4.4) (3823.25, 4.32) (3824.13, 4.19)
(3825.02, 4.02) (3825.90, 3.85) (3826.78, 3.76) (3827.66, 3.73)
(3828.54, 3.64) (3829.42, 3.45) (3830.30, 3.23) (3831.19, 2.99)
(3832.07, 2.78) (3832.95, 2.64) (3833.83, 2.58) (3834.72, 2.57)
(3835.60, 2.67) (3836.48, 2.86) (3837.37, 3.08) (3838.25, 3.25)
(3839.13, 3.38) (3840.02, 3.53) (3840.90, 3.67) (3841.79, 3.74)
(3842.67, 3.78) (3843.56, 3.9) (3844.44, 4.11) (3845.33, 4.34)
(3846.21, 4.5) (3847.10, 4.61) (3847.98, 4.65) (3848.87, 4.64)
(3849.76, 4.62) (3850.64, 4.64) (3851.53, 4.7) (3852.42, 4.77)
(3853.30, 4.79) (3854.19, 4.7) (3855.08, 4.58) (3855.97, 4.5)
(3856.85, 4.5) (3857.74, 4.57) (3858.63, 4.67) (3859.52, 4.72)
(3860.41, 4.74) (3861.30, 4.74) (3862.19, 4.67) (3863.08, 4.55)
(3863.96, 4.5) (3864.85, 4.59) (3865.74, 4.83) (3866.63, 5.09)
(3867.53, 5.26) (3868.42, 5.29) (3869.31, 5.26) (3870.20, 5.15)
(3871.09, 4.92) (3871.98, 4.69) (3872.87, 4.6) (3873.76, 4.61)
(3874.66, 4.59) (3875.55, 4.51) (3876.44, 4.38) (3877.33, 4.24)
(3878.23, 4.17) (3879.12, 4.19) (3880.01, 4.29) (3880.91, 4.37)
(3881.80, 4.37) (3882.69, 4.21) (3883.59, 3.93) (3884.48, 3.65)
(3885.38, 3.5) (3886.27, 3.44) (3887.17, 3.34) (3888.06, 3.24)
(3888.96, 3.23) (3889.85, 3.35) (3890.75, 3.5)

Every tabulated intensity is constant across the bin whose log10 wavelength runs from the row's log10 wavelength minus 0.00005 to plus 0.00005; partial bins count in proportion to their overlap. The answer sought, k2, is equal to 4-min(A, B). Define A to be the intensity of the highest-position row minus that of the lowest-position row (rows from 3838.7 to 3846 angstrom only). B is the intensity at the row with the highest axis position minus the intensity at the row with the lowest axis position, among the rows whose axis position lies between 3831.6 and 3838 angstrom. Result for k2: 3.7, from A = 1.0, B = 0.3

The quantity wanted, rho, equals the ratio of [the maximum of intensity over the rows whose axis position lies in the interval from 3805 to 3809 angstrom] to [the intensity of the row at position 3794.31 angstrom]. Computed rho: 1.33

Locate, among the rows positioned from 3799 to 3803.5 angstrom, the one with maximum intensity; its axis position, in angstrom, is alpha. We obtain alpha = 3803.06 angstrom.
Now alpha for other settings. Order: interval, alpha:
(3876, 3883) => 3876.44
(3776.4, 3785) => 3784.71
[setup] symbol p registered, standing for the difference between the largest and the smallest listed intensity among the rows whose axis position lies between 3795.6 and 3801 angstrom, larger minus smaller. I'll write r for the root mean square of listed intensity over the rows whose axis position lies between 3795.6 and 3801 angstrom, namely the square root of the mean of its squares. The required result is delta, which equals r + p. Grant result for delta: 3.2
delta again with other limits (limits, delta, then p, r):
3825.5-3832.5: 4.5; 1.07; 3.4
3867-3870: 5.3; 0.03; 5.3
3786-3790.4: 5.1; 0.71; 4.4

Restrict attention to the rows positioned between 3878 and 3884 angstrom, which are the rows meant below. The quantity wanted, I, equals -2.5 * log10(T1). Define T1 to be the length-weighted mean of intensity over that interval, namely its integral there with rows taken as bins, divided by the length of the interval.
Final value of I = -1.56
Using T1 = 4.2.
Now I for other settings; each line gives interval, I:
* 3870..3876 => -1.68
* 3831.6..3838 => -1.10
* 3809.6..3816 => -1.64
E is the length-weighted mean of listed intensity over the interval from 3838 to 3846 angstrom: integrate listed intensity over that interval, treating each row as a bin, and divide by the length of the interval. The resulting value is 3.78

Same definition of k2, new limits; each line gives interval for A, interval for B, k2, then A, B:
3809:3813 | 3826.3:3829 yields 4.1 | 0.1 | -0.1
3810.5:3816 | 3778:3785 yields 4.1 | -0.1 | 1.0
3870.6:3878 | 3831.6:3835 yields 4.7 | -0.7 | -0.2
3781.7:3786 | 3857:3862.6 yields 3.9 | 0.8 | 0.1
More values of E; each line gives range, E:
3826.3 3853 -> 3.70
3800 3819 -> 4.17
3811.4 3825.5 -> 4.43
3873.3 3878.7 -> 4.41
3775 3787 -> 4.02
